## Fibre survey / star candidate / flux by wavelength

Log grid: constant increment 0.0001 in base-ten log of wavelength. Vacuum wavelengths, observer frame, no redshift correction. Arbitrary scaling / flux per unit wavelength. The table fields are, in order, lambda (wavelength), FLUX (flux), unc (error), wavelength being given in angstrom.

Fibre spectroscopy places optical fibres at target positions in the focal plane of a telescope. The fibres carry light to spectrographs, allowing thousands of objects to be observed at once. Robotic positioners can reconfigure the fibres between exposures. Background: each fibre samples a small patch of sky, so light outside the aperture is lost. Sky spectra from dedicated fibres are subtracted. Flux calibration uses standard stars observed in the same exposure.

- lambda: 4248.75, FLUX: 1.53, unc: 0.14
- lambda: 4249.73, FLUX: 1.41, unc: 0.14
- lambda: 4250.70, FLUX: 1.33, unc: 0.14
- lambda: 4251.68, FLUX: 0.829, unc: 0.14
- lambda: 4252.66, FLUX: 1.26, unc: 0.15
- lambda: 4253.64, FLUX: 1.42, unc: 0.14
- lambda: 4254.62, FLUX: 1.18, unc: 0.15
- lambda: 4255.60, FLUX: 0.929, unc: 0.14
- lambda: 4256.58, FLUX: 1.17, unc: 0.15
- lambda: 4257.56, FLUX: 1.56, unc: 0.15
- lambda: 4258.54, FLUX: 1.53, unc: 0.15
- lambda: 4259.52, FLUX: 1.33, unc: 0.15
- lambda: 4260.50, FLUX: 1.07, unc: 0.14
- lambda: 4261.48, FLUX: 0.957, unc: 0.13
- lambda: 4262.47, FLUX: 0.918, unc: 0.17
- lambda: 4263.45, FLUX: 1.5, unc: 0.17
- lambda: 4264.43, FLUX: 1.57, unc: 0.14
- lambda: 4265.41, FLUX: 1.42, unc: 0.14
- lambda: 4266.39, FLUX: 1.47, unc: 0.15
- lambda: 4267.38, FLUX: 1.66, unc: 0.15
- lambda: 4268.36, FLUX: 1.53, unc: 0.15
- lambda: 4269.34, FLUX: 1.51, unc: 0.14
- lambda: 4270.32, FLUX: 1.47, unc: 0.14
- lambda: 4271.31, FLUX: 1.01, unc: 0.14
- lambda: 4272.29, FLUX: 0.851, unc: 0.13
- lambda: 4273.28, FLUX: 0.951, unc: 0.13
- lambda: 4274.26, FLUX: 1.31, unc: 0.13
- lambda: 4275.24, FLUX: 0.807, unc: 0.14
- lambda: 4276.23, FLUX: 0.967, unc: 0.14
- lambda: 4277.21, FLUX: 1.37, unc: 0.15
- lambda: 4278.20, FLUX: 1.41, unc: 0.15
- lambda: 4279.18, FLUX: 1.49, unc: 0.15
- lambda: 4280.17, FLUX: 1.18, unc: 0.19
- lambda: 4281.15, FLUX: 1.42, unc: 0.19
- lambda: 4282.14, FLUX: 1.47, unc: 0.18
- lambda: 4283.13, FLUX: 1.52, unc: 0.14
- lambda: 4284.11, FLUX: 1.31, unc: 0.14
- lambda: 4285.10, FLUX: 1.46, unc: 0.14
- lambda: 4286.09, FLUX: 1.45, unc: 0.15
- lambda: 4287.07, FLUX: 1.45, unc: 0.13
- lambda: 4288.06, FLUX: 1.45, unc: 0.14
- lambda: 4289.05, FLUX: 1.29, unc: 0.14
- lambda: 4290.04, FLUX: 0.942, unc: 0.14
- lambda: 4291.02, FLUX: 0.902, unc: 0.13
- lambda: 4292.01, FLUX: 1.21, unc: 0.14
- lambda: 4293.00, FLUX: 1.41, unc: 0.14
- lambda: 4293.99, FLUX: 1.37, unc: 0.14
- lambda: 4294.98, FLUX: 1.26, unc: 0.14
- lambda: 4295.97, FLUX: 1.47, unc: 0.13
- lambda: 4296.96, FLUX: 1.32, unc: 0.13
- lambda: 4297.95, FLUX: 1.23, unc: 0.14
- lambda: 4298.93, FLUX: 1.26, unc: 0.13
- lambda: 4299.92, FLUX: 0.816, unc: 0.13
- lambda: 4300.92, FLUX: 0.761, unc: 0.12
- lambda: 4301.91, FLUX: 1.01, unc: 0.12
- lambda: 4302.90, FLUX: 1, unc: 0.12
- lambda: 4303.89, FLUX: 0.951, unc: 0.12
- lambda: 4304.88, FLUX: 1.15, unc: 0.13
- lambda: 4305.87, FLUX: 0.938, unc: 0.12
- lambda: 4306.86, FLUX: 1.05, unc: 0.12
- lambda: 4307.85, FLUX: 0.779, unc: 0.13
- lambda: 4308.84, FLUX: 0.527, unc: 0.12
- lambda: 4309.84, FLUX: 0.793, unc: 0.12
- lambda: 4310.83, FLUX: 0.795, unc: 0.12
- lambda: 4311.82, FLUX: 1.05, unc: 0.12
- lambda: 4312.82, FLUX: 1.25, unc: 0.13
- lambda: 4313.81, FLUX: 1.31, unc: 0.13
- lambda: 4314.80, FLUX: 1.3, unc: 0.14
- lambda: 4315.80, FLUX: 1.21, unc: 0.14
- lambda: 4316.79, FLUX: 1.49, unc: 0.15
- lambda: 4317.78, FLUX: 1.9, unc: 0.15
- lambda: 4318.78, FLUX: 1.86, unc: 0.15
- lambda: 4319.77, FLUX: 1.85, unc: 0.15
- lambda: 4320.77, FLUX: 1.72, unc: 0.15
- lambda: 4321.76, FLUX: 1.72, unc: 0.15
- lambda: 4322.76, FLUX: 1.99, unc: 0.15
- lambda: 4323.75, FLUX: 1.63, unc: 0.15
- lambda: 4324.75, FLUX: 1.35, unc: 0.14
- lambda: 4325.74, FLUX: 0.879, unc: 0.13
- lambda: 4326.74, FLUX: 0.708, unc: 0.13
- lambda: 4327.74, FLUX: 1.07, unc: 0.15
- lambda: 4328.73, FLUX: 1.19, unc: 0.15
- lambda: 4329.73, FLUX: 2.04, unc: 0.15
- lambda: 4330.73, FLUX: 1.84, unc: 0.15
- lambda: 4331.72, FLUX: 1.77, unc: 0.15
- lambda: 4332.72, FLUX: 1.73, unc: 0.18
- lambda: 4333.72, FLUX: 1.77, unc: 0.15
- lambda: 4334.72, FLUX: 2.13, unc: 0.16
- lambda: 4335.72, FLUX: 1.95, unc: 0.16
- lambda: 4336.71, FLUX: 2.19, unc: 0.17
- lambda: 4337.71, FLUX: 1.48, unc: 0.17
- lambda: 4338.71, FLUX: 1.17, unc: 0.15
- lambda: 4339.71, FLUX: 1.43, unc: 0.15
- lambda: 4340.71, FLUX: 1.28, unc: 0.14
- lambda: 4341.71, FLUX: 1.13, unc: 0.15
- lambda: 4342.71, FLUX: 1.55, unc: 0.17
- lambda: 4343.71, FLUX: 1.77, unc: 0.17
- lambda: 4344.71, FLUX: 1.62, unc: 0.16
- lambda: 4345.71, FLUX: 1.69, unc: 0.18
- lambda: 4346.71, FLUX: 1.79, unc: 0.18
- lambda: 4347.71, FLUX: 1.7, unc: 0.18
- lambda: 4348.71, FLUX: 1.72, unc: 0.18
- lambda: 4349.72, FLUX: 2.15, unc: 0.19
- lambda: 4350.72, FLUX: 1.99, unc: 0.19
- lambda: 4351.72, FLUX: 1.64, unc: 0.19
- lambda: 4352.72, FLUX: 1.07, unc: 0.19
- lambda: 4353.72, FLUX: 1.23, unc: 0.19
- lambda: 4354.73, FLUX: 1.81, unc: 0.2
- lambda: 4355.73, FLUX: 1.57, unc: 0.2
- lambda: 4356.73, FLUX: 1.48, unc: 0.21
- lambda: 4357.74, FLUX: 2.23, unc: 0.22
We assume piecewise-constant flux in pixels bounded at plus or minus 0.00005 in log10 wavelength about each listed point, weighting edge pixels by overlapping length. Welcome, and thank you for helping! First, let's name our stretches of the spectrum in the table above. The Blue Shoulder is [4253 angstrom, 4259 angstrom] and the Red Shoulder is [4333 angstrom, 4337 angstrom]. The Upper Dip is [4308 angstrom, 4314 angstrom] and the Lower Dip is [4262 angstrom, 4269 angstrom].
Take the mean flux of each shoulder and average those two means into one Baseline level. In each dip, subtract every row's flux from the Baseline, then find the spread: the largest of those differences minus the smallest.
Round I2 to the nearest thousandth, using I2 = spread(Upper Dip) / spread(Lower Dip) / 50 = 0.021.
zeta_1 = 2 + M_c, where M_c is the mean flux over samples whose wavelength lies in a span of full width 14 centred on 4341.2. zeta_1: 3.6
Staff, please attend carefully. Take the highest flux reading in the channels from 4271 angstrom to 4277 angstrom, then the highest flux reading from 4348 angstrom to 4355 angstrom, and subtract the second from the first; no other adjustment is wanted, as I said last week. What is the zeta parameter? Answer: -0.84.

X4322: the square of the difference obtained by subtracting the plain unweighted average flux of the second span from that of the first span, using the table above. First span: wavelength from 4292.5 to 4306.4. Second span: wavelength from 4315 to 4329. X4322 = 0.11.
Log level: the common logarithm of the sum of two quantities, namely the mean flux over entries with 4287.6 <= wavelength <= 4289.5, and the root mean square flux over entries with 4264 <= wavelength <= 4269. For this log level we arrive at 0.463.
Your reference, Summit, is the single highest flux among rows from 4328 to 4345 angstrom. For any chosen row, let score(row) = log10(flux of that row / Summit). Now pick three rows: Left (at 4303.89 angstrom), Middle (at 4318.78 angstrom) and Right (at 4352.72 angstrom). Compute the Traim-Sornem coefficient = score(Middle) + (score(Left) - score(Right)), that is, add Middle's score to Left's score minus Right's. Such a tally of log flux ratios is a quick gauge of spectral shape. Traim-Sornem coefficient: -0.12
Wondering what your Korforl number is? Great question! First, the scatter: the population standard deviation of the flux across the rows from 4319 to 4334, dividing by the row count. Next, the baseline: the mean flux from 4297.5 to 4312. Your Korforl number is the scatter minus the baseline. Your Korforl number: -0.54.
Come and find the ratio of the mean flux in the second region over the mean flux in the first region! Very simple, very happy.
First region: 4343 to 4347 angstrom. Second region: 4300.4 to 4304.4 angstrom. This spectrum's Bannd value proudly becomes 0.54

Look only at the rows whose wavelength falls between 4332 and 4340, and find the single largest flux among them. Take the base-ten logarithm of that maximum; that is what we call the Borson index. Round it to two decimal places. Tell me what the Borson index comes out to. 0.34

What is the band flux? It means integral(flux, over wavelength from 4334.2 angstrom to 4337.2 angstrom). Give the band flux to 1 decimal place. 6.3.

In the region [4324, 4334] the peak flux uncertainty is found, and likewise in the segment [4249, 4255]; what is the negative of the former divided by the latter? -1.20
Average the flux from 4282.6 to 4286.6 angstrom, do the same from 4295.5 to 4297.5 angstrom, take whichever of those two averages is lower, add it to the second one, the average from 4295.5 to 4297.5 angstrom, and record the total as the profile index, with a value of 2.8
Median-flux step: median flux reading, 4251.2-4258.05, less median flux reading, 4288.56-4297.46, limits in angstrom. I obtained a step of -0.11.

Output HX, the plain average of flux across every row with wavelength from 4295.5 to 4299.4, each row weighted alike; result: 1.3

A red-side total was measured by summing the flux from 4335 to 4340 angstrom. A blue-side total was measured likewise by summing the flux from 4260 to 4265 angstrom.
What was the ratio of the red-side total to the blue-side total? 1.4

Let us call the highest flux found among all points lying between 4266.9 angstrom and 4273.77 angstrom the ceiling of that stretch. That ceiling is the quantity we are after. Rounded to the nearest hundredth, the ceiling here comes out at 1.66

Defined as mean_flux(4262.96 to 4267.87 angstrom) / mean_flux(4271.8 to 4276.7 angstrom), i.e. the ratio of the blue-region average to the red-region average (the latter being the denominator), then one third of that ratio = 0.52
